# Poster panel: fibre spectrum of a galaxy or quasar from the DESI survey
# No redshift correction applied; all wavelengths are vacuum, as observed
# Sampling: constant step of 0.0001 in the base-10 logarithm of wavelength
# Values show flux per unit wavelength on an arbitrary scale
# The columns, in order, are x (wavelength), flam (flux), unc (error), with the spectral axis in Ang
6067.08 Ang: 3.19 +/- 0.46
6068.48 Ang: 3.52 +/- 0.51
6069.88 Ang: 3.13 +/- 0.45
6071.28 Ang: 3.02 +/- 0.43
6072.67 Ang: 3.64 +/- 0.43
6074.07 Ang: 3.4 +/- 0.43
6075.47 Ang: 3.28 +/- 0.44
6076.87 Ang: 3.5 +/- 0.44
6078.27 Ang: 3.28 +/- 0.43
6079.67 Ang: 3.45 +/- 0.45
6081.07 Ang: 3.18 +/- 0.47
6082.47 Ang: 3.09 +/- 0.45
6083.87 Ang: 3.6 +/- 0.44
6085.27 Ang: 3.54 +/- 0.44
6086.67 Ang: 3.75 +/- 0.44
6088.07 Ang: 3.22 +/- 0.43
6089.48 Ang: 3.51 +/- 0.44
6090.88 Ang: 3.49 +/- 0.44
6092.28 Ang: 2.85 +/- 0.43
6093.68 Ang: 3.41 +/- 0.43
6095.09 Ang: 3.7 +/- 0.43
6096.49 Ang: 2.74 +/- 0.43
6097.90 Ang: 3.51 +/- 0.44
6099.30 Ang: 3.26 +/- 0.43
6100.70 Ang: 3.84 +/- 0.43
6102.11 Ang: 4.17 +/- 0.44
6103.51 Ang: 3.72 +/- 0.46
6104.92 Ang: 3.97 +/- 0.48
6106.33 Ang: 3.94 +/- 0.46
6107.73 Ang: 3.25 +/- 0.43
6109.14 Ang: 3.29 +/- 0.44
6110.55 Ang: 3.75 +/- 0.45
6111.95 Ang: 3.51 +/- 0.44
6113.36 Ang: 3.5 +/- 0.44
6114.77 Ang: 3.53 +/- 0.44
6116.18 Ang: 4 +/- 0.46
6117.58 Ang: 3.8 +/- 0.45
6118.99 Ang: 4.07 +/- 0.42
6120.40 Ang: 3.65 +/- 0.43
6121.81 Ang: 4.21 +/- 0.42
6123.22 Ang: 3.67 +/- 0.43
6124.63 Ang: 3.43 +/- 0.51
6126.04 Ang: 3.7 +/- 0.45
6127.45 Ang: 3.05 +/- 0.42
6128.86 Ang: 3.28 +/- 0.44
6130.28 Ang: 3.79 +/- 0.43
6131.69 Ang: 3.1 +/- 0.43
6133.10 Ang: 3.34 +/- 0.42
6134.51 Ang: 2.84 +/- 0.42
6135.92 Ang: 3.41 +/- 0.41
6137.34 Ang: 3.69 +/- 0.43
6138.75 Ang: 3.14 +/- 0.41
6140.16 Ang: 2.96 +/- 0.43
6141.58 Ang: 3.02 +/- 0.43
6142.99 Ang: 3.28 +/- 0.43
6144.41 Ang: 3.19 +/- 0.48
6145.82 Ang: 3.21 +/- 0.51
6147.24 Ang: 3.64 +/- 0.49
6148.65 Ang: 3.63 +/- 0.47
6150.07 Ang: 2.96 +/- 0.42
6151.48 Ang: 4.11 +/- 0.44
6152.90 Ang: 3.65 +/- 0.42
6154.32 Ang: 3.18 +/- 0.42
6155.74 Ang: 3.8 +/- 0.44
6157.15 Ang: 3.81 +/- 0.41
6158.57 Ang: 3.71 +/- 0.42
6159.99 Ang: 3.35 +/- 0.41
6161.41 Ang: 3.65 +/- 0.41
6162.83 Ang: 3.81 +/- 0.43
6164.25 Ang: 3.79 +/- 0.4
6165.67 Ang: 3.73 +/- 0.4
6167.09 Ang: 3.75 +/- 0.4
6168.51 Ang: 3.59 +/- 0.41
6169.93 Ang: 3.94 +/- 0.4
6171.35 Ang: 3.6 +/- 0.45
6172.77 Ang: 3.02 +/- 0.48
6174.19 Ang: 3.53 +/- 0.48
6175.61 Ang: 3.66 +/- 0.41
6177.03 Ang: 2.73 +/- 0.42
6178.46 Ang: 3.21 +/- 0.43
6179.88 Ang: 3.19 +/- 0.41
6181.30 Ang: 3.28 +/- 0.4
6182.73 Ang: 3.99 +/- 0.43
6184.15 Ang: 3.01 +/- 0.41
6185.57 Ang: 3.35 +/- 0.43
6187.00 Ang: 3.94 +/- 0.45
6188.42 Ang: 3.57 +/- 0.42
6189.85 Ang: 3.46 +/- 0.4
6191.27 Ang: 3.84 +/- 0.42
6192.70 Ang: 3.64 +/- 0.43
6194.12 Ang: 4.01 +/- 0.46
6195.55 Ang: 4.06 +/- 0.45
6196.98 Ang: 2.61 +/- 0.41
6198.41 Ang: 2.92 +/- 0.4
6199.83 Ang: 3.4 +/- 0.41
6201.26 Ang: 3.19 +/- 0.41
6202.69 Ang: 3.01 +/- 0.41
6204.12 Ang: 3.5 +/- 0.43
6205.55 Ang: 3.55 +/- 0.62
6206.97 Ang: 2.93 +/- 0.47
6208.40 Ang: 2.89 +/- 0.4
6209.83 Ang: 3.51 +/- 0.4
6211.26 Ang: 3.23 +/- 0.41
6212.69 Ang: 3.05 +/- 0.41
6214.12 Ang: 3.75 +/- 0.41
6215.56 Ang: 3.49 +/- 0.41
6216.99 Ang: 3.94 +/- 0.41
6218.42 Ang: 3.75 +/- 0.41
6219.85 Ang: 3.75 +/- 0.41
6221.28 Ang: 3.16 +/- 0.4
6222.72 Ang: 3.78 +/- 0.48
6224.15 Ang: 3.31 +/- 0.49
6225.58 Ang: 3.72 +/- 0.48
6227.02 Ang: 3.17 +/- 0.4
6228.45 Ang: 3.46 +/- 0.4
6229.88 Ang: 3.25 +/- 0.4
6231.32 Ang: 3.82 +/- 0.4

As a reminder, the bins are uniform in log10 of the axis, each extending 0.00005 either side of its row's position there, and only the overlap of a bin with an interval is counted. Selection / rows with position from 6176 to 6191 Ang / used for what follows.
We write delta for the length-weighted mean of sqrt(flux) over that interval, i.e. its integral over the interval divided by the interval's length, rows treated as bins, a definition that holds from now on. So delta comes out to 1.84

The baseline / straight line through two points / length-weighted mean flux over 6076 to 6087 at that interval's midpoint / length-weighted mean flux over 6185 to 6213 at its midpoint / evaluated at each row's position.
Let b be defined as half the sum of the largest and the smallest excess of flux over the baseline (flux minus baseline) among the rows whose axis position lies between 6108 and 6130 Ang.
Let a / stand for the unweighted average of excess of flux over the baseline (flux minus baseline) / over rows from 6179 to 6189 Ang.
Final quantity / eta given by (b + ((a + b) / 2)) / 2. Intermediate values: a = 0.08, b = 0.23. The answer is 0.19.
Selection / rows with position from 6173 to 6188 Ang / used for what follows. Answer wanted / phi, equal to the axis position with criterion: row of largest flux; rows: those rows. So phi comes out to 6182.73 Ang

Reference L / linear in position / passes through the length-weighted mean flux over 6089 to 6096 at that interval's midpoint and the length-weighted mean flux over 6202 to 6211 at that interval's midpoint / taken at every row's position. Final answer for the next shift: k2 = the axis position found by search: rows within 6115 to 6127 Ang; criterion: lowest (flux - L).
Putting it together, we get 6124.63 Ang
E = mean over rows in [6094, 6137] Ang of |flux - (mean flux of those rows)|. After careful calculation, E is 0.30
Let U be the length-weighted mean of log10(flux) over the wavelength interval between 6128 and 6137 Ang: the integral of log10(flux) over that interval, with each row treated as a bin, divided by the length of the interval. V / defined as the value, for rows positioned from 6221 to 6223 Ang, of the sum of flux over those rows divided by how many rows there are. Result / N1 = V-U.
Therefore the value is 2.95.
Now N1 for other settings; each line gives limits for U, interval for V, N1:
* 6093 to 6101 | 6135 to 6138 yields 3.02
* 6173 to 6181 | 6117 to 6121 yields 3.33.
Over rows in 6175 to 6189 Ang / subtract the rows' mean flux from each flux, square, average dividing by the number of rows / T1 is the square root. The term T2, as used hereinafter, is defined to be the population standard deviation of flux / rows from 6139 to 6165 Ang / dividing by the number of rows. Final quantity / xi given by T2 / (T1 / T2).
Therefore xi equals 0.30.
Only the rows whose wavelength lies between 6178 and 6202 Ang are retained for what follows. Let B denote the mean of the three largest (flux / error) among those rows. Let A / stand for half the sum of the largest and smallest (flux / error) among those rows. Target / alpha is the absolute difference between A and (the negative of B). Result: 17.0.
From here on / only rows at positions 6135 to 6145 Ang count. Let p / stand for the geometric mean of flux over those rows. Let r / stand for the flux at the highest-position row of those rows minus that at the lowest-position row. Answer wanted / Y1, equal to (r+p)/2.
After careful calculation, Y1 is 1.51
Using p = 3.2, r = -0.22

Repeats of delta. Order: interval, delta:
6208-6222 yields 1.86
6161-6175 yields 1.91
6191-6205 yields 1.84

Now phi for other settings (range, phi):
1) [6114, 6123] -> 6121.81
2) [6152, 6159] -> 6157.15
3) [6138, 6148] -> 6147.24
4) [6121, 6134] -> 6121.81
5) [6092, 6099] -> 6095.09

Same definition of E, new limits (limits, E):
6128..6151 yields 0.23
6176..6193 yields 0.31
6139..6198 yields 0.32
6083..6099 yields 0.25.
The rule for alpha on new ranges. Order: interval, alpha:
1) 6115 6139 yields 17.9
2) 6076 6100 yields 15.9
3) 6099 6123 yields 18.5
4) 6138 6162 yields 17.0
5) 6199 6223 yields 17.0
